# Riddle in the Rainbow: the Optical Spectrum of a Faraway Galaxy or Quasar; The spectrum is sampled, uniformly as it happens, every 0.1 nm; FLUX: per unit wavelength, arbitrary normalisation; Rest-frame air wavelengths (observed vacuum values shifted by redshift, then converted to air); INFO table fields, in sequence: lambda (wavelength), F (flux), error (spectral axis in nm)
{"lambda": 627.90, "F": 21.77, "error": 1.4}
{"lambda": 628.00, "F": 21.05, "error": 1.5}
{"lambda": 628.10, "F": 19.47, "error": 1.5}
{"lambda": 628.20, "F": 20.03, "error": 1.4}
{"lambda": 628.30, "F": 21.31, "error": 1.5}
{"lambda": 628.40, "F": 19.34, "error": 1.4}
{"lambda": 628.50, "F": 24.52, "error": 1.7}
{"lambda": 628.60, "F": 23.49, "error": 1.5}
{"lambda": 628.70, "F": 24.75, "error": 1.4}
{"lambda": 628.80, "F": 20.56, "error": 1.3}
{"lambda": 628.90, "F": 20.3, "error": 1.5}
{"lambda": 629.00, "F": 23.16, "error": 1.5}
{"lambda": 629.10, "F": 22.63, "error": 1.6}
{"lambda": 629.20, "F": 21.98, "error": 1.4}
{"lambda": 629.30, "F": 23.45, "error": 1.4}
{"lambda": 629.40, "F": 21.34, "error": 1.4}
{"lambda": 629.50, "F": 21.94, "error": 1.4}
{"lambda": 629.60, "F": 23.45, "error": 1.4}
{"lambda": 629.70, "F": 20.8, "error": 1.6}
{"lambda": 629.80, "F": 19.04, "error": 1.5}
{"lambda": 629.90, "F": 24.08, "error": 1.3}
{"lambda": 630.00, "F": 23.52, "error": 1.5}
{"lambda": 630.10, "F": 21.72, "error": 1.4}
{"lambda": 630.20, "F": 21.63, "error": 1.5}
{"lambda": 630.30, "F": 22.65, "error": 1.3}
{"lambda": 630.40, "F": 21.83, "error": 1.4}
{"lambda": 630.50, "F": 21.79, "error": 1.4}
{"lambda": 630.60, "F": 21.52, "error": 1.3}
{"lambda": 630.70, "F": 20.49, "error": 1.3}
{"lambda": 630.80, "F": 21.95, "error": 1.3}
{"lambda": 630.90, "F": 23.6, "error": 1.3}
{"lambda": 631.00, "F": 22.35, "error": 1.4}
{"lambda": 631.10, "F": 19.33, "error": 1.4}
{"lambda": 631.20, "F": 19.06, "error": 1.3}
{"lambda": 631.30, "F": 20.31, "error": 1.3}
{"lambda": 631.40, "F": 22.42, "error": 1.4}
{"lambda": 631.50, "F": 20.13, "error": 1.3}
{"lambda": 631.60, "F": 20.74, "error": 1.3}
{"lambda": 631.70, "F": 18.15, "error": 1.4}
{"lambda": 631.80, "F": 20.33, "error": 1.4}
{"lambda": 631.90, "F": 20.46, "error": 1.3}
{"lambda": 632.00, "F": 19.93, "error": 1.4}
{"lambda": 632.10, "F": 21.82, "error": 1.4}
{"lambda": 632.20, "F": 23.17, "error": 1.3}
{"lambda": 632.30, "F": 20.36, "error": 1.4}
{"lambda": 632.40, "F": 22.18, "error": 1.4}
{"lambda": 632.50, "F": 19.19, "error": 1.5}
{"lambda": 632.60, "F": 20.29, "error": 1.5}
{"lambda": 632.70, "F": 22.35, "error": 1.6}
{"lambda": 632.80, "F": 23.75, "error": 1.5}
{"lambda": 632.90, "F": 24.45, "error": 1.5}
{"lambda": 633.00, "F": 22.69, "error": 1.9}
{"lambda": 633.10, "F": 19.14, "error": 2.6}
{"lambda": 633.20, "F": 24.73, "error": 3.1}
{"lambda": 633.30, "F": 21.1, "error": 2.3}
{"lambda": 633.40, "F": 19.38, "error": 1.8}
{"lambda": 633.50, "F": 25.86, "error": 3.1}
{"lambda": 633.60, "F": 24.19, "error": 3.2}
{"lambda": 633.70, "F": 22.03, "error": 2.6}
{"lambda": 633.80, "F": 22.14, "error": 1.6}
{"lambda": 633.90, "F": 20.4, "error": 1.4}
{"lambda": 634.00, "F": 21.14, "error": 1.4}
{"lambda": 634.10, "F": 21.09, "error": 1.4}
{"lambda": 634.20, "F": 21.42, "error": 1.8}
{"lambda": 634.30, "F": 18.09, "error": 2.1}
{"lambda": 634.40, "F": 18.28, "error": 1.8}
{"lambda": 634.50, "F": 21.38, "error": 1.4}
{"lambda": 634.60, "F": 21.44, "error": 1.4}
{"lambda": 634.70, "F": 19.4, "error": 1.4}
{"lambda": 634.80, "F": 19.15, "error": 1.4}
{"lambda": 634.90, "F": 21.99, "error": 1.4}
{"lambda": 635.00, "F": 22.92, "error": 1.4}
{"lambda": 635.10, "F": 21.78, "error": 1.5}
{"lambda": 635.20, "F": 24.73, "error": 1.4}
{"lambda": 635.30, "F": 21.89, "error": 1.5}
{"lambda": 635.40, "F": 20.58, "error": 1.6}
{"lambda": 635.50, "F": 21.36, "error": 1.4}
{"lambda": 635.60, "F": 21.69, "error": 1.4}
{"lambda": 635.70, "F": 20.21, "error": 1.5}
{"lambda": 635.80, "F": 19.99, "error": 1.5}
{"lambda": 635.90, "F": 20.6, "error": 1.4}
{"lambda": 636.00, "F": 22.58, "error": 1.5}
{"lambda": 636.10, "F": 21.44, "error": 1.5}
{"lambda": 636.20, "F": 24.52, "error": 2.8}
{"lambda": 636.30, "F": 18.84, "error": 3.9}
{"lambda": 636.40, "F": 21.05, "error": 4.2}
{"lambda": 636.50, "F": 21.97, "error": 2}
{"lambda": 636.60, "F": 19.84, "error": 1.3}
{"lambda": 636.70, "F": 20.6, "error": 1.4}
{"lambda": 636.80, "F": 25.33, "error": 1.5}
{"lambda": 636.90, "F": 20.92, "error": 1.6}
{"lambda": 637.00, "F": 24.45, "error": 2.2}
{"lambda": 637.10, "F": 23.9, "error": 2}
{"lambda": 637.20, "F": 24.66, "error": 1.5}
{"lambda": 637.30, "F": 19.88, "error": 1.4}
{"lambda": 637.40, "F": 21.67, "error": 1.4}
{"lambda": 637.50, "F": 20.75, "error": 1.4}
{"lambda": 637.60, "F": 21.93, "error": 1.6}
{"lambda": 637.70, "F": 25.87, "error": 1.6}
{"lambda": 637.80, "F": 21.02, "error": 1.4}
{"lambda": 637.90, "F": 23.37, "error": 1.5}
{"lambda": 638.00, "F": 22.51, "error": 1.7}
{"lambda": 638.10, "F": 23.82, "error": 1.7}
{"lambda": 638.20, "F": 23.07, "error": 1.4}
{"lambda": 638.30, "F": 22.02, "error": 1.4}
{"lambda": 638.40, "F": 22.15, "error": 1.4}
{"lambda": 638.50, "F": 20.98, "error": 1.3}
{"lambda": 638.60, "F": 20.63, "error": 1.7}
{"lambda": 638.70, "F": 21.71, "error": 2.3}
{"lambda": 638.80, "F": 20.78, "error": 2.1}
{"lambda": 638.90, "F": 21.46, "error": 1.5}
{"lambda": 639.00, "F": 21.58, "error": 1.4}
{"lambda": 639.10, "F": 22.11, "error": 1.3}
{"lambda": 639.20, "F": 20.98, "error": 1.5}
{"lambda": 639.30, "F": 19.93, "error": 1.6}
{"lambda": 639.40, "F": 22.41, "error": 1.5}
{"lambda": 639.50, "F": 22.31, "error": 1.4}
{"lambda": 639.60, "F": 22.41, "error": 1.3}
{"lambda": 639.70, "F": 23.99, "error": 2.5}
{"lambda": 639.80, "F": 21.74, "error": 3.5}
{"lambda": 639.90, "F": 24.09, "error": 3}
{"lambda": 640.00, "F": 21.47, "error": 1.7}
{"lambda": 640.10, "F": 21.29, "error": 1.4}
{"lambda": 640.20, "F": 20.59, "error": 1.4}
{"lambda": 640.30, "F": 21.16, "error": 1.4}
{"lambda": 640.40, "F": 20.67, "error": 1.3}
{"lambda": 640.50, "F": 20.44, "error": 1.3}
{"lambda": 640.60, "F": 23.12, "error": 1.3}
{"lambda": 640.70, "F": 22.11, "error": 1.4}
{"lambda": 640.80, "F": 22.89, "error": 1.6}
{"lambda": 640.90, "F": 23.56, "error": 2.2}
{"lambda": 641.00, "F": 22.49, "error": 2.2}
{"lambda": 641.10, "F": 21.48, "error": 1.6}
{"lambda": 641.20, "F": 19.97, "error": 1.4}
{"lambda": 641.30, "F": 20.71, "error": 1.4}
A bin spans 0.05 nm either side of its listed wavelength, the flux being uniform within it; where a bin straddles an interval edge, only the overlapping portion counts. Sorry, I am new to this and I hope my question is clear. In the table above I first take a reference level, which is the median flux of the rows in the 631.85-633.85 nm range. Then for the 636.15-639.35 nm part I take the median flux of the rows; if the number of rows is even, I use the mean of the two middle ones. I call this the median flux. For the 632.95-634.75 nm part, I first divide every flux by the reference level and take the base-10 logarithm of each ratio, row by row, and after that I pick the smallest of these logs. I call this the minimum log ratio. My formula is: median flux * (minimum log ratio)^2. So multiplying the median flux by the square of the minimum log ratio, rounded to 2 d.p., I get 0.16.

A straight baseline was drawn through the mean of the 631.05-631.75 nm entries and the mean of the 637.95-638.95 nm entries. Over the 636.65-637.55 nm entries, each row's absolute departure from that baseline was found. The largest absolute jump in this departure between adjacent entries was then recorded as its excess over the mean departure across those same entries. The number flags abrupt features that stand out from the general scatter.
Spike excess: 1.5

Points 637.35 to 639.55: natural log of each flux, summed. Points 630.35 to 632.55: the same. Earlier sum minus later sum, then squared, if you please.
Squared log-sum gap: 1.1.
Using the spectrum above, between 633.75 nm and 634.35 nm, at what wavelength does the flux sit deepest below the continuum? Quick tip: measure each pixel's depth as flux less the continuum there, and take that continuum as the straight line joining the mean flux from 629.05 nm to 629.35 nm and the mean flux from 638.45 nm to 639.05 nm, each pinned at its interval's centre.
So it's 634.30 nm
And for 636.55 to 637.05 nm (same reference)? 636.60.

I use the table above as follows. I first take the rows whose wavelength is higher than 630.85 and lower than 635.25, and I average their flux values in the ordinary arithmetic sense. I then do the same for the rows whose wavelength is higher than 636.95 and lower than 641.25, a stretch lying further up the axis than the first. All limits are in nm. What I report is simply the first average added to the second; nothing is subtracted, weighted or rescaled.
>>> 43.4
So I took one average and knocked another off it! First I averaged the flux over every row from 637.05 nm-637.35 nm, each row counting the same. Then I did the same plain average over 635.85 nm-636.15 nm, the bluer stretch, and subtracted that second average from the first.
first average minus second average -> 1.3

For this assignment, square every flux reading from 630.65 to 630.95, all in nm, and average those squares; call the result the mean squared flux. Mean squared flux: 486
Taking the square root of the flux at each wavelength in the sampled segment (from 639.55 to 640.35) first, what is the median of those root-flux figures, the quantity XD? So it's 4.65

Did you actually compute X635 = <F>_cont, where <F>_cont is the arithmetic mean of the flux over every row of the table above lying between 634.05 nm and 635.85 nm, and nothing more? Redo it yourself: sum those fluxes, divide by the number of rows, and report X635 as 21.0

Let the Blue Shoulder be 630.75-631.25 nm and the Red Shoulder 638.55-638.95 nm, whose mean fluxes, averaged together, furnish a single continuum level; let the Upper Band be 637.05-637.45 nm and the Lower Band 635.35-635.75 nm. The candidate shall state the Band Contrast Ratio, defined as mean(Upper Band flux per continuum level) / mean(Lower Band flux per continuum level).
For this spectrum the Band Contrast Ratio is 1.07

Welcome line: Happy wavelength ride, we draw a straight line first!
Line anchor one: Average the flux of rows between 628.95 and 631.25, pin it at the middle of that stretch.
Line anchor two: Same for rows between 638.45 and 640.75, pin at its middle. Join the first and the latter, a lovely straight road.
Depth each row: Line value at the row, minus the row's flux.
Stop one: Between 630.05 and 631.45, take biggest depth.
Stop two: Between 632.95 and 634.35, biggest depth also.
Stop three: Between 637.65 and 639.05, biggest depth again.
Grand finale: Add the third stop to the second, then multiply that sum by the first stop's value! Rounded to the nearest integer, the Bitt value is 13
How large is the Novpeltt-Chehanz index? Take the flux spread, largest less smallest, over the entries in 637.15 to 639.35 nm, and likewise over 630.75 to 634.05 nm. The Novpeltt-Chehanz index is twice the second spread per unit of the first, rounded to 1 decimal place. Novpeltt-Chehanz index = 2.6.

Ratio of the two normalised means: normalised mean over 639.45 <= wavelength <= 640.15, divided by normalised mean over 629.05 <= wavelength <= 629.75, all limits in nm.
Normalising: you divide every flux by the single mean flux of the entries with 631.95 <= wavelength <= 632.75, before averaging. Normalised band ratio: 1.011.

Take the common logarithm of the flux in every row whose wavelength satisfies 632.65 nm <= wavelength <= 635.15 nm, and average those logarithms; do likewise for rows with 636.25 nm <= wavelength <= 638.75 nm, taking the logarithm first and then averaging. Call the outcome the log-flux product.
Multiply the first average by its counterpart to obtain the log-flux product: 1.79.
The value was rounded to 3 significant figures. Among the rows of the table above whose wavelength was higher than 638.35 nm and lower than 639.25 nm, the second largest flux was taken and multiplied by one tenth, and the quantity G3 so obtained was 2.21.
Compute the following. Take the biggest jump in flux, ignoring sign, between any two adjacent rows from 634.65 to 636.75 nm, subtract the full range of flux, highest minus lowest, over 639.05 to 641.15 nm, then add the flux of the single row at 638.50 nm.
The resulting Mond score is 22.5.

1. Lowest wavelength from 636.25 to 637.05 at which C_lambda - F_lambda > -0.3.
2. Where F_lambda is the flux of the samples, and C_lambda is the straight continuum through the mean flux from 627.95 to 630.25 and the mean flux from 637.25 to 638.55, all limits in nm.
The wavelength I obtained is 636.30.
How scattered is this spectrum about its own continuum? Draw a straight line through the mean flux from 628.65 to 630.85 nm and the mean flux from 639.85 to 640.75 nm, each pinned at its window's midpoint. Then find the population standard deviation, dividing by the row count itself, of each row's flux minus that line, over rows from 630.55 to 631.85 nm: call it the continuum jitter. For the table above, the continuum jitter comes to 1.46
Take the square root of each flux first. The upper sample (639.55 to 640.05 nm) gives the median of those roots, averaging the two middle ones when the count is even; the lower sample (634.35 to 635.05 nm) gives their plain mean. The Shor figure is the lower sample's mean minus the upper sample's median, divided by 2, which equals -0.10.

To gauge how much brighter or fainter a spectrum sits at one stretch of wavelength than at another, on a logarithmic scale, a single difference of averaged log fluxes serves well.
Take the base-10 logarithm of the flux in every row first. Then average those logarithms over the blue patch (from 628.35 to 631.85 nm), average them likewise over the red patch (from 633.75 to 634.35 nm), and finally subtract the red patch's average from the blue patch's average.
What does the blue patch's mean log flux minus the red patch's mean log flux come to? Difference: 0.019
